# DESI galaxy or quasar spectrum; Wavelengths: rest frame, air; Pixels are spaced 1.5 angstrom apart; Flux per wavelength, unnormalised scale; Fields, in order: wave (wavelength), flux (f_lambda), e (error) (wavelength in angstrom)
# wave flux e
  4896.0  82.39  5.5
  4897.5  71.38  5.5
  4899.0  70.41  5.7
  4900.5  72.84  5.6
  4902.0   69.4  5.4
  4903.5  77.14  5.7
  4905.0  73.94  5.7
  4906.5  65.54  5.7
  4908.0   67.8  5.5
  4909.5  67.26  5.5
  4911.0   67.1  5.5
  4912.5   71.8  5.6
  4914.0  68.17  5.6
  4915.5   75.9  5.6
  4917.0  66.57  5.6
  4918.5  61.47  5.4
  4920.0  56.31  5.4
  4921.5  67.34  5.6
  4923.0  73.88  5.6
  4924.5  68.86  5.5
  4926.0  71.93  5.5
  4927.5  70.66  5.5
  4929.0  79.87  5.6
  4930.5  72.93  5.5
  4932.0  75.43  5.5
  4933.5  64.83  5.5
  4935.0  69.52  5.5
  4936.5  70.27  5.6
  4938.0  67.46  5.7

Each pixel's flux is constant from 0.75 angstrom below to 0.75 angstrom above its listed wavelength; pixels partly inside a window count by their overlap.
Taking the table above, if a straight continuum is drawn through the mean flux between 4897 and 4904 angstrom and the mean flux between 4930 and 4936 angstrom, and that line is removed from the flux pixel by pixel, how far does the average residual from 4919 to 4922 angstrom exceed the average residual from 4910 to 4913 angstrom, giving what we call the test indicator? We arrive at -7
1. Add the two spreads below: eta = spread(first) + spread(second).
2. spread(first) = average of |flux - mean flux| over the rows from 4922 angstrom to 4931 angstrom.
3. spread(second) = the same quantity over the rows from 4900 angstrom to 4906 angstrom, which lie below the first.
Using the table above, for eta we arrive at 4.8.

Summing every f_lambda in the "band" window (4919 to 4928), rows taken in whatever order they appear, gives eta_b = 409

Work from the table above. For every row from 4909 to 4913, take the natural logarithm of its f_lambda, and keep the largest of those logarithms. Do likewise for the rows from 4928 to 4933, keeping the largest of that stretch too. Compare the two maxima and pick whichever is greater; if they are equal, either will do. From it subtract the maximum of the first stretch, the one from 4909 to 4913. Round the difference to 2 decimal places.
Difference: 0.11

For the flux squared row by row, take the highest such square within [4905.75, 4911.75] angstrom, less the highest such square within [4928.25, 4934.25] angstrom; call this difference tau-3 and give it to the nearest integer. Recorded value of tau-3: -1782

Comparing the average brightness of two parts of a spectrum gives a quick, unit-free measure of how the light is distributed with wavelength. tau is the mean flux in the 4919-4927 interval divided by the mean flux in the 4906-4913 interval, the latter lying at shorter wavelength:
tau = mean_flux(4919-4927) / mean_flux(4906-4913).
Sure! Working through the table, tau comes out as 1.00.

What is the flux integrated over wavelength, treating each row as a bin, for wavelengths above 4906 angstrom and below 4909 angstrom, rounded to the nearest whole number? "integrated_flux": 200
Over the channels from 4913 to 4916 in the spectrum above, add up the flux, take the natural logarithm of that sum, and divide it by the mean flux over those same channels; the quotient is 0.069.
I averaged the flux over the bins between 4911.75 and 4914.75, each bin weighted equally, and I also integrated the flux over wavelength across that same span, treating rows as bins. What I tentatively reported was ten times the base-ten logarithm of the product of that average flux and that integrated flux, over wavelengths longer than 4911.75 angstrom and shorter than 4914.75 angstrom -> 41.7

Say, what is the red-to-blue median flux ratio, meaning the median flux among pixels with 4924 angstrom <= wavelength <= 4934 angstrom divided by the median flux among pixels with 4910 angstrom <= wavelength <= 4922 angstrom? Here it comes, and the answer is 1.07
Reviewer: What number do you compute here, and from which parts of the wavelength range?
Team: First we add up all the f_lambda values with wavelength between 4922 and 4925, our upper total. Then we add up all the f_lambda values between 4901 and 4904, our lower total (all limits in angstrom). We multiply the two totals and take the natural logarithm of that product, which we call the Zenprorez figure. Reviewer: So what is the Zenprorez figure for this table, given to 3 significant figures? 9.95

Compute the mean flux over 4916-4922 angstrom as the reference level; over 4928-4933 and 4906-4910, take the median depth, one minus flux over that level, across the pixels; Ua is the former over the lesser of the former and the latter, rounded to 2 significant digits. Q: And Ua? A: 1.0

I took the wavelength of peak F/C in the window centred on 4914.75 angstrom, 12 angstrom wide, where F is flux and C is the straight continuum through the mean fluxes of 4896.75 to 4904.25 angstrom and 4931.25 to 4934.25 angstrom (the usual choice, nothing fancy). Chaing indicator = 4915.5 angstrom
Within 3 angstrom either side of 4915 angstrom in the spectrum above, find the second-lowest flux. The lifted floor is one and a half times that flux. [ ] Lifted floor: 102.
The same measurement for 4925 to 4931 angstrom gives 108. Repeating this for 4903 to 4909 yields 102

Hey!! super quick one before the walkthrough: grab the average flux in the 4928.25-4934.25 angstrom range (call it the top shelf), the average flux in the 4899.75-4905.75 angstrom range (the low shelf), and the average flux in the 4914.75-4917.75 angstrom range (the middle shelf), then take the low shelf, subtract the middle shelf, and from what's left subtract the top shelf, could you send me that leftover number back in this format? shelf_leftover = -71.17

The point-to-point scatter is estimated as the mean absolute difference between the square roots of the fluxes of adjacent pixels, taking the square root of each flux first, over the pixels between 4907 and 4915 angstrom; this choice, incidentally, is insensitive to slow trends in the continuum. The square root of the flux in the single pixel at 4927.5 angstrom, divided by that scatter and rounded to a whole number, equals 62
